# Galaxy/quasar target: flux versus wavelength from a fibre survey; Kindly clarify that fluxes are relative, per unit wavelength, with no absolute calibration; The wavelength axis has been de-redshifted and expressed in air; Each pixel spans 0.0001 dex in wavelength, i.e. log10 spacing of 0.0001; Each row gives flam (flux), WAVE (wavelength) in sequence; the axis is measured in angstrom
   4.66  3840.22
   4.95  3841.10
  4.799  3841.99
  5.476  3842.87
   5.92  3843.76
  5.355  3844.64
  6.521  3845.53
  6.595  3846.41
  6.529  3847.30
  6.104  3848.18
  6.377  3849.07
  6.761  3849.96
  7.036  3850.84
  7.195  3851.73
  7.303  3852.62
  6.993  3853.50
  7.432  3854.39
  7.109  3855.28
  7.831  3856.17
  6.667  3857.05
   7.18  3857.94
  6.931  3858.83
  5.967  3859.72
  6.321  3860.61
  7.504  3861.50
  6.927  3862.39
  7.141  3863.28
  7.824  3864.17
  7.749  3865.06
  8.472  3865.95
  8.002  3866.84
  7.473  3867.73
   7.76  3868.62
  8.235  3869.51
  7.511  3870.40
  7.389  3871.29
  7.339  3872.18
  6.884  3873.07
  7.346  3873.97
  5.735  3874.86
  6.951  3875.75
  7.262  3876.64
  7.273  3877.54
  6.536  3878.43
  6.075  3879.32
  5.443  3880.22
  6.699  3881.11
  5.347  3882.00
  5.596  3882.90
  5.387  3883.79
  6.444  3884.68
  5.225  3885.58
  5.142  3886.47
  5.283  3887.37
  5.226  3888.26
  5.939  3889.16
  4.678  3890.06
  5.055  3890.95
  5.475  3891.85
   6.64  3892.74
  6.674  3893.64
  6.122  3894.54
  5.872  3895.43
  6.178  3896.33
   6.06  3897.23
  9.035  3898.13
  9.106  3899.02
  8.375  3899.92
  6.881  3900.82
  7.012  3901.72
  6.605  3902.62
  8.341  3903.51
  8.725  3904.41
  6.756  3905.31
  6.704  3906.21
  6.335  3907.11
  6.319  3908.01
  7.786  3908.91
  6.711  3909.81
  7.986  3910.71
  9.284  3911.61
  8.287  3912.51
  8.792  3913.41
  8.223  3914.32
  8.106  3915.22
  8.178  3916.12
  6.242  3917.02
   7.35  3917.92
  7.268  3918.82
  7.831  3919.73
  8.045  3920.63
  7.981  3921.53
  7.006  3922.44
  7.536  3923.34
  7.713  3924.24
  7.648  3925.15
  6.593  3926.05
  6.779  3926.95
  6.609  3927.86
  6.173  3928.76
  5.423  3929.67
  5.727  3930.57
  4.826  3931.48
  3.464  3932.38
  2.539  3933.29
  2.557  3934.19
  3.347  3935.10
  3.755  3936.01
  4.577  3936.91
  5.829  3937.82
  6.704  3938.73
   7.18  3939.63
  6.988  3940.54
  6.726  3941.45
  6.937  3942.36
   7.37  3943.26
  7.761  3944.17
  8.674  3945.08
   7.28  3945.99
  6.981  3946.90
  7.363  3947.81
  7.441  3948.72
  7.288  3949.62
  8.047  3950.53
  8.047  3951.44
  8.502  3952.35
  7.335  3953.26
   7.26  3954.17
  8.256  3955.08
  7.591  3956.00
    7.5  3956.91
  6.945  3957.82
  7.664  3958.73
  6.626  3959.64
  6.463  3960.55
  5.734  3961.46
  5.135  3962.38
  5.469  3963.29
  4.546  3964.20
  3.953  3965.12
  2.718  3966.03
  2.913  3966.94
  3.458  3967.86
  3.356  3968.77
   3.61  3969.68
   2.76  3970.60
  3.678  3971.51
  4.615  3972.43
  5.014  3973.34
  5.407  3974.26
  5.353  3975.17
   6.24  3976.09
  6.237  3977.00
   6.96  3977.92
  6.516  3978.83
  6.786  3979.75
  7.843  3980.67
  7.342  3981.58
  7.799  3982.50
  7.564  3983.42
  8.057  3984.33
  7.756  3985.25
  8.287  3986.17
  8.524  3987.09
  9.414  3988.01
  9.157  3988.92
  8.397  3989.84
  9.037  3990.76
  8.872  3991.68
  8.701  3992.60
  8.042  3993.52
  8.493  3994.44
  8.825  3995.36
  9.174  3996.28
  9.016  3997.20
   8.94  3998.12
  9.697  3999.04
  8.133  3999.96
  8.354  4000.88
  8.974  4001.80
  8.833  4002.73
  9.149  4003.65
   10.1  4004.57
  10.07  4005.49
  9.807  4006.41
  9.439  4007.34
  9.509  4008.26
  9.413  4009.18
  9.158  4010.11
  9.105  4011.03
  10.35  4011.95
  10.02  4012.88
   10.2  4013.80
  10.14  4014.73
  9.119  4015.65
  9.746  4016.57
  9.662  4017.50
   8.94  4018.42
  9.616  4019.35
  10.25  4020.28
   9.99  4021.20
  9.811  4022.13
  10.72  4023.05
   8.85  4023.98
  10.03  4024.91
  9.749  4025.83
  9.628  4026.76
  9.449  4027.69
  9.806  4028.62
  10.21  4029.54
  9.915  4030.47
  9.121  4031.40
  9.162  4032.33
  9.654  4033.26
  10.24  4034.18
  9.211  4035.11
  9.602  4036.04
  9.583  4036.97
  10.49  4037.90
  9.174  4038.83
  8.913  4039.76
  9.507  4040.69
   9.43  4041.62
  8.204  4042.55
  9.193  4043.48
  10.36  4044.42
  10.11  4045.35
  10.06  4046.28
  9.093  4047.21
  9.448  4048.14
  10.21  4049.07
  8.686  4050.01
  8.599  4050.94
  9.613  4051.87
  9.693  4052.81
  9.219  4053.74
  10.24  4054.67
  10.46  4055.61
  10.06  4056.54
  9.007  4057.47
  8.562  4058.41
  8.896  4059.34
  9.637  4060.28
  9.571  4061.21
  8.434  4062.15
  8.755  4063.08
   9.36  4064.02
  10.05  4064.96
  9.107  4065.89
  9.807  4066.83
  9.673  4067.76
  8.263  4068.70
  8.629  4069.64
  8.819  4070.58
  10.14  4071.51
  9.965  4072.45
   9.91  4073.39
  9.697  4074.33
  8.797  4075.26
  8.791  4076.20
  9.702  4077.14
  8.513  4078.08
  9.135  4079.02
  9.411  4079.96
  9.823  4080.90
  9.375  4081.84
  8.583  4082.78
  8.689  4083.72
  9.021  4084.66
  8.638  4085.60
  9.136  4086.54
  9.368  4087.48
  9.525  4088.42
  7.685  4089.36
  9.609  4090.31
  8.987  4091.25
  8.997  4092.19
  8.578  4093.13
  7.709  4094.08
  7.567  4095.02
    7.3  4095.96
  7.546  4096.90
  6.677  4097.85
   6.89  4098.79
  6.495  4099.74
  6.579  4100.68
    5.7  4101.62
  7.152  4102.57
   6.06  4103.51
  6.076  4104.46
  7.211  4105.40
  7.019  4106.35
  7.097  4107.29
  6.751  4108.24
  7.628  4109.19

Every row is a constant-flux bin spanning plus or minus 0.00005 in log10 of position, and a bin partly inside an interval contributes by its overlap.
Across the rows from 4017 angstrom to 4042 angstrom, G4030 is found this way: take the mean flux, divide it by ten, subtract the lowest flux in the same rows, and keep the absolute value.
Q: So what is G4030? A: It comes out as 7.9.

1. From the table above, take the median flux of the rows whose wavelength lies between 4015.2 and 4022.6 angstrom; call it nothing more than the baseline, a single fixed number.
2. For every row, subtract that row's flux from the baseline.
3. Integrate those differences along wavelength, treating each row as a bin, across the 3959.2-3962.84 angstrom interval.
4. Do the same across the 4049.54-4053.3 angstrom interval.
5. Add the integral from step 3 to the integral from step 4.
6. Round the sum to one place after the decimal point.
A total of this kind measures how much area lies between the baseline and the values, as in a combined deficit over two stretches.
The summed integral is 15.6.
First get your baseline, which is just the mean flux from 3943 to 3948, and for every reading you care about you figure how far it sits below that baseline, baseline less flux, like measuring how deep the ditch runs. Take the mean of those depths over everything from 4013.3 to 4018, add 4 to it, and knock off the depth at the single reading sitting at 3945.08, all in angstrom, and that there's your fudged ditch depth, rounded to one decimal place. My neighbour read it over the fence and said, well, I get 2.9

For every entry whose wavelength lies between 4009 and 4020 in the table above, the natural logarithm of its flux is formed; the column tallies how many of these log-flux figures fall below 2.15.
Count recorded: 0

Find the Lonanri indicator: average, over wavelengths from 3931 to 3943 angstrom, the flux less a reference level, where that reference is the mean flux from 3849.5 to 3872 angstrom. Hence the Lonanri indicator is -2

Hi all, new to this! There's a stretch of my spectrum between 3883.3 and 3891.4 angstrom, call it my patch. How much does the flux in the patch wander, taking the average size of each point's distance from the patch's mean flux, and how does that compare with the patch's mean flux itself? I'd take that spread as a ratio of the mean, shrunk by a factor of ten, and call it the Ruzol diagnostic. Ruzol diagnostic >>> 0.0068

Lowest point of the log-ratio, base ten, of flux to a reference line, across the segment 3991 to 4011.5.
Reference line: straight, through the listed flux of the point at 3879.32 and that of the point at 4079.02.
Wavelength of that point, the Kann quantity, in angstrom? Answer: 3999.96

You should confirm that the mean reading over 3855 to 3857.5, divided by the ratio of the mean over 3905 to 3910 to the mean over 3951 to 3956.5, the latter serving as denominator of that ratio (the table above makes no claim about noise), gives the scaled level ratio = 8.3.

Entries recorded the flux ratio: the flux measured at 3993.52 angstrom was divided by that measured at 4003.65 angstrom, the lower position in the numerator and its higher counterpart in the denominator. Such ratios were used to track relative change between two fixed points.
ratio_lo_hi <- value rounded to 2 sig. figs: 0.88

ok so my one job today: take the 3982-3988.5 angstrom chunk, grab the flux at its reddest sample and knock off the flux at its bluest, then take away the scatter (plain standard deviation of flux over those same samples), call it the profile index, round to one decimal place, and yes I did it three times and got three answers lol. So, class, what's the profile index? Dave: 1.0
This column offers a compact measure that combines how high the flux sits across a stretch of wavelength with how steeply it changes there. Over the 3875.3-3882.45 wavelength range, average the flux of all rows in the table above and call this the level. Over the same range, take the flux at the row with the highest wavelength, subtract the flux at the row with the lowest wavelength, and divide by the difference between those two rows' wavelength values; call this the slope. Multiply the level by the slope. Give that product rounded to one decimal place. -1.7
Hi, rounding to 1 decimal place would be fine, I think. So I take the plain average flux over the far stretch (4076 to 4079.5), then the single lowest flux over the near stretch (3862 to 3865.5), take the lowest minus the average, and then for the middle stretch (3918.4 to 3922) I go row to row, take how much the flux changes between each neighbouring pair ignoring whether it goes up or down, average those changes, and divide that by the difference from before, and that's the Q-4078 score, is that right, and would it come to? -0.1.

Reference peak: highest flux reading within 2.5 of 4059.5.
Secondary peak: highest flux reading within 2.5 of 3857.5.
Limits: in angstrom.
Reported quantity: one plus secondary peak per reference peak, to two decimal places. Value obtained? 1.81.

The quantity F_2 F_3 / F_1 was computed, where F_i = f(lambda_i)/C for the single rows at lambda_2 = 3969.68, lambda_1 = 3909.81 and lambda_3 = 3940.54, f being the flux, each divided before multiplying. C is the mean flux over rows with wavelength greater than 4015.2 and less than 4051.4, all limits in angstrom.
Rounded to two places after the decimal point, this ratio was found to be 0.39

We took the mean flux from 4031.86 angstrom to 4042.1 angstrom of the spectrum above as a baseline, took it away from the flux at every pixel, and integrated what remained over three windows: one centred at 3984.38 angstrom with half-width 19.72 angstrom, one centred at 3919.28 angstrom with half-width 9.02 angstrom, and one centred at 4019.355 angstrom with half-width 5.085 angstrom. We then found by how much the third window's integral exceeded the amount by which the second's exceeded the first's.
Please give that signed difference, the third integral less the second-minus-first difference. -64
